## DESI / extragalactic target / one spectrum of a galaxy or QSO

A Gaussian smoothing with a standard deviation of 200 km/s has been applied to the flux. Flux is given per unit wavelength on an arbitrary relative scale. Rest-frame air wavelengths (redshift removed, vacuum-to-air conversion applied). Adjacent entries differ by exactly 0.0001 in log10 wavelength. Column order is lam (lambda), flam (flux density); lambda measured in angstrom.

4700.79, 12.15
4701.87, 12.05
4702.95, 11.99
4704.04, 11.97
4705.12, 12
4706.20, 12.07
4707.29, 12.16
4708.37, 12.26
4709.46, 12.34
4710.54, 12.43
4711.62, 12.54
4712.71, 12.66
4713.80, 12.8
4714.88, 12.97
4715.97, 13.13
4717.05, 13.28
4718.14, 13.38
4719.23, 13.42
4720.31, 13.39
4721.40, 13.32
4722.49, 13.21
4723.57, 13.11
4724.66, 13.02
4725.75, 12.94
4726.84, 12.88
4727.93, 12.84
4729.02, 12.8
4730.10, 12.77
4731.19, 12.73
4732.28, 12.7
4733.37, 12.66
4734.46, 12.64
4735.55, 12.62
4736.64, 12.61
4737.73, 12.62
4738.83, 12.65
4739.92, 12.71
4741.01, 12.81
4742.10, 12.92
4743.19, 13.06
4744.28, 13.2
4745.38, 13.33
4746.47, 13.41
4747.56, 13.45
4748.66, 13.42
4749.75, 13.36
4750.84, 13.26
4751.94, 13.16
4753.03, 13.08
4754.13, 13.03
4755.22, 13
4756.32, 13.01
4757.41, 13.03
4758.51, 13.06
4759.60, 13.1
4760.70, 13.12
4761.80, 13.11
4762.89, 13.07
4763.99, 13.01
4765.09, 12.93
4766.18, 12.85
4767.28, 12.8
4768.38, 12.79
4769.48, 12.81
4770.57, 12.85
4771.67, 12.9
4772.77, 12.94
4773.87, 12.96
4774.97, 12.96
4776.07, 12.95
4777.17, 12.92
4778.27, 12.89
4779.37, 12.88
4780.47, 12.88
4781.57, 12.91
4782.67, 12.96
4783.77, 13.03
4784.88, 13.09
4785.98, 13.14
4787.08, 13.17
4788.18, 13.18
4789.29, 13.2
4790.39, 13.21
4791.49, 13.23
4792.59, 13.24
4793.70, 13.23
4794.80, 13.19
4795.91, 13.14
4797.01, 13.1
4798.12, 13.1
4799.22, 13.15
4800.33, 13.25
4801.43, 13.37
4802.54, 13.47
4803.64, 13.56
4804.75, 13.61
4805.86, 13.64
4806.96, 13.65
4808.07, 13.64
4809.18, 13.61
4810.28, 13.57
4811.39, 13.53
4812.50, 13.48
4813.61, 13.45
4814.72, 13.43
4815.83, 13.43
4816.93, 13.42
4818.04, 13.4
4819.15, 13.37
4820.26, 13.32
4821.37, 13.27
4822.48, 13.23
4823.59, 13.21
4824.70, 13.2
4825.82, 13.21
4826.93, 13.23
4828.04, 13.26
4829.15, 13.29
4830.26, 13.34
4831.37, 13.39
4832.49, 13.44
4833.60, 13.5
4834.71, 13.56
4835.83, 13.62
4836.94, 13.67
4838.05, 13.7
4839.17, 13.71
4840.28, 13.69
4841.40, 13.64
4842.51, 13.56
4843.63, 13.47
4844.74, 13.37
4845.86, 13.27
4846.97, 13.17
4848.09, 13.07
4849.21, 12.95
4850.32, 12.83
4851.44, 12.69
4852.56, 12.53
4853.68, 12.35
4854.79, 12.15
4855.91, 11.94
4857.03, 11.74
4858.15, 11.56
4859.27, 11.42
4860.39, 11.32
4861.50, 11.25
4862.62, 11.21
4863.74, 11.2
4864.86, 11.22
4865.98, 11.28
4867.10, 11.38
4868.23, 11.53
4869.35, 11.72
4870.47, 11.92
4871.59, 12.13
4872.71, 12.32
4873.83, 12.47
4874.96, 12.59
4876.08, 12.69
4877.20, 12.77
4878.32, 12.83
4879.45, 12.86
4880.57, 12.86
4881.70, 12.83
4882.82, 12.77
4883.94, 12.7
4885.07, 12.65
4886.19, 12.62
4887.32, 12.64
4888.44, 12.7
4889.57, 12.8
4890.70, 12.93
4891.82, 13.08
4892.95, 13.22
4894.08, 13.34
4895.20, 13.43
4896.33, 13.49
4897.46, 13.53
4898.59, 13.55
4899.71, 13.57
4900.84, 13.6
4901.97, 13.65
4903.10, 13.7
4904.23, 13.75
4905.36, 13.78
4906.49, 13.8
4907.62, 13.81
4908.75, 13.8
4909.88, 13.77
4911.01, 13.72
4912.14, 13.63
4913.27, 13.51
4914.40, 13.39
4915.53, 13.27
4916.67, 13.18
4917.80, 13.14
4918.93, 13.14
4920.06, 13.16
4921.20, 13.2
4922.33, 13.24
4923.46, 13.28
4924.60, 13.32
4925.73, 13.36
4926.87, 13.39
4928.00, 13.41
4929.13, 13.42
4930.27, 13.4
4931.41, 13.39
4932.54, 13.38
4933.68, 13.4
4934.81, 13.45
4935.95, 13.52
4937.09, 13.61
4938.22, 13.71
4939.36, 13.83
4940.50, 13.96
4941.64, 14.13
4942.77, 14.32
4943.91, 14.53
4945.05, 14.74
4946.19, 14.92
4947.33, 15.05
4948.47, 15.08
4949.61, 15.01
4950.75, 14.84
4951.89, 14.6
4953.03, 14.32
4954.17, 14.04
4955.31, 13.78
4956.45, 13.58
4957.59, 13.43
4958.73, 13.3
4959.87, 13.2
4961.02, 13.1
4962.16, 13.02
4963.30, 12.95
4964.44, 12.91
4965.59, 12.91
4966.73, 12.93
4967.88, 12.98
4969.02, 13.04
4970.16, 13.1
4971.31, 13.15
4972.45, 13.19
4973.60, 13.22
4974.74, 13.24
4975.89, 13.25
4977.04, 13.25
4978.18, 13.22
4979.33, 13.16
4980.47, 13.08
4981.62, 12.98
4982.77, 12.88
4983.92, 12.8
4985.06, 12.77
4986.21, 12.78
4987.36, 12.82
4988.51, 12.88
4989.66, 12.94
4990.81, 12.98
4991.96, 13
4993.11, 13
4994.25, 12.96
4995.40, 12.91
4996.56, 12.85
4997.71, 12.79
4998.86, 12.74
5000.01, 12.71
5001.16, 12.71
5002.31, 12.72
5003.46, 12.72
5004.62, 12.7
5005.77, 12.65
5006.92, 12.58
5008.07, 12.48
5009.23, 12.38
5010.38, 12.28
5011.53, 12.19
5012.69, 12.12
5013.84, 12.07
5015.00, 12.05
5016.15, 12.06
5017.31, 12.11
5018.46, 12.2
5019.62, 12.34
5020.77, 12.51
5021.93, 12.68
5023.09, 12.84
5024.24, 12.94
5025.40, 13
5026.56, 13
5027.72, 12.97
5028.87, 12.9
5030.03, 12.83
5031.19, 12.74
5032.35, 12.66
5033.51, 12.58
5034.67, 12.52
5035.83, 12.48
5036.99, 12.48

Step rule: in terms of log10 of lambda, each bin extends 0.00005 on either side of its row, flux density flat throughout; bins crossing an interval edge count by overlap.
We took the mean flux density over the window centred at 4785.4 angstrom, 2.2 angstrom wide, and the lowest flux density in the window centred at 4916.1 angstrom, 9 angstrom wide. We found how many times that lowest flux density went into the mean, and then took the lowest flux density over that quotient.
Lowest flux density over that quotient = 13.2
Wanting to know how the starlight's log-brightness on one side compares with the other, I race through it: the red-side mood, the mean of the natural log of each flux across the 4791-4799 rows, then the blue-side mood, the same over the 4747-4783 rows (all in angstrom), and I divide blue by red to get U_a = 1.00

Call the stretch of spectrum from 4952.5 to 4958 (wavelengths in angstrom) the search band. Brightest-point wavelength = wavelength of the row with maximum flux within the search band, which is 4953.03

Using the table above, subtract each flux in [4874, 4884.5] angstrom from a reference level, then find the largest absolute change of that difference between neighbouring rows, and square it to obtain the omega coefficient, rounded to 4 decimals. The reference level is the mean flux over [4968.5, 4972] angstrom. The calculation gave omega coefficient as 0.0100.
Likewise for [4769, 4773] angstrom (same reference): 0.0025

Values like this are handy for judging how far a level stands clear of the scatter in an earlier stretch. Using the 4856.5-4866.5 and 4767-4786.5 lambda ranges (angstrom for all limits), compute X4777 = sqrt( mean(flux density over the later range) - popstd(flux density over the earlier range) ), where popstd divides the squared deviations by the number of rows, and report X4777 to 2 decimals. 3.36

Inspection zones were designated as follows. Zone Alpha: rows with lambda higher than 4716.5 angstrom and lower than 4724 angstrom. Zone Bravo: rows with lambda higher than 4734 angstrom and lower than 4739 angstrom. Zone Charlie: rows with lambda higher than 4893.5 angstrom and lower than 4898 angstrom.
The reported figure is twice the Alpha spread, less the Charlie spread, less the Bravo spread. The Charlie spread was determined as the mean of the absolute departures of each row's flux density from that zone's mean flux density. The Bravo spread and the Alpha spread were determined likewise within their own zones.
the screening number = 0.10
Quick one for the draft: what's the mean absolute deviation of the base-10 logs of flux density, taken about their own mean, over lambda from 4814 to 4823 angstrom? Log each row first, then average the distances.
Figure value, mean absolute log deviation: 0.0021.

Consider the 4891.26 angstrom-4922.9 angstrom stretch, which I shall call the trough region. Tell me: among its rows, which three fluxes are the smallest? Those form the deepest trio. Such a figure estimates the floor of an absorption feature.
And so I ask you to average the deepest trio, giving 13.1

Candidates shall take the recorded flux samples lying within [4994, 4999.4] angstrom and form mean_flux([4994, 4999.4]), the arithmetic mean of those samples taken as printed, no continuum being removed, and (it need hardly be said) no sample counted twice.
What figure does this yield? 12.8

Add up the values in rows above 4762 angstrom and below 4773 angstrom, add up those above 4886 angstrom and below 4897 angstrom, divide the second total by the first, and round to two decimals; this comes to 1.01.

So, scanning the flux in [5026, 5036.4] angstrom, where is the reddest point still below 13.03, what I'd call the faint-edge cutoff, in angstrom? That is 5035.83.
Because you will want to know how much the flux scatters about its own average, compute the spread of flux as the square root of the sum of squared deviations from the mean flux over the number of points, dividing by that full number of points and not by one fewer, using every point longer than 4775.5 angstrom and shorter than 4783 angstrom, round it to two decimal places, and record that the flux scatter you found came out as 0.03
